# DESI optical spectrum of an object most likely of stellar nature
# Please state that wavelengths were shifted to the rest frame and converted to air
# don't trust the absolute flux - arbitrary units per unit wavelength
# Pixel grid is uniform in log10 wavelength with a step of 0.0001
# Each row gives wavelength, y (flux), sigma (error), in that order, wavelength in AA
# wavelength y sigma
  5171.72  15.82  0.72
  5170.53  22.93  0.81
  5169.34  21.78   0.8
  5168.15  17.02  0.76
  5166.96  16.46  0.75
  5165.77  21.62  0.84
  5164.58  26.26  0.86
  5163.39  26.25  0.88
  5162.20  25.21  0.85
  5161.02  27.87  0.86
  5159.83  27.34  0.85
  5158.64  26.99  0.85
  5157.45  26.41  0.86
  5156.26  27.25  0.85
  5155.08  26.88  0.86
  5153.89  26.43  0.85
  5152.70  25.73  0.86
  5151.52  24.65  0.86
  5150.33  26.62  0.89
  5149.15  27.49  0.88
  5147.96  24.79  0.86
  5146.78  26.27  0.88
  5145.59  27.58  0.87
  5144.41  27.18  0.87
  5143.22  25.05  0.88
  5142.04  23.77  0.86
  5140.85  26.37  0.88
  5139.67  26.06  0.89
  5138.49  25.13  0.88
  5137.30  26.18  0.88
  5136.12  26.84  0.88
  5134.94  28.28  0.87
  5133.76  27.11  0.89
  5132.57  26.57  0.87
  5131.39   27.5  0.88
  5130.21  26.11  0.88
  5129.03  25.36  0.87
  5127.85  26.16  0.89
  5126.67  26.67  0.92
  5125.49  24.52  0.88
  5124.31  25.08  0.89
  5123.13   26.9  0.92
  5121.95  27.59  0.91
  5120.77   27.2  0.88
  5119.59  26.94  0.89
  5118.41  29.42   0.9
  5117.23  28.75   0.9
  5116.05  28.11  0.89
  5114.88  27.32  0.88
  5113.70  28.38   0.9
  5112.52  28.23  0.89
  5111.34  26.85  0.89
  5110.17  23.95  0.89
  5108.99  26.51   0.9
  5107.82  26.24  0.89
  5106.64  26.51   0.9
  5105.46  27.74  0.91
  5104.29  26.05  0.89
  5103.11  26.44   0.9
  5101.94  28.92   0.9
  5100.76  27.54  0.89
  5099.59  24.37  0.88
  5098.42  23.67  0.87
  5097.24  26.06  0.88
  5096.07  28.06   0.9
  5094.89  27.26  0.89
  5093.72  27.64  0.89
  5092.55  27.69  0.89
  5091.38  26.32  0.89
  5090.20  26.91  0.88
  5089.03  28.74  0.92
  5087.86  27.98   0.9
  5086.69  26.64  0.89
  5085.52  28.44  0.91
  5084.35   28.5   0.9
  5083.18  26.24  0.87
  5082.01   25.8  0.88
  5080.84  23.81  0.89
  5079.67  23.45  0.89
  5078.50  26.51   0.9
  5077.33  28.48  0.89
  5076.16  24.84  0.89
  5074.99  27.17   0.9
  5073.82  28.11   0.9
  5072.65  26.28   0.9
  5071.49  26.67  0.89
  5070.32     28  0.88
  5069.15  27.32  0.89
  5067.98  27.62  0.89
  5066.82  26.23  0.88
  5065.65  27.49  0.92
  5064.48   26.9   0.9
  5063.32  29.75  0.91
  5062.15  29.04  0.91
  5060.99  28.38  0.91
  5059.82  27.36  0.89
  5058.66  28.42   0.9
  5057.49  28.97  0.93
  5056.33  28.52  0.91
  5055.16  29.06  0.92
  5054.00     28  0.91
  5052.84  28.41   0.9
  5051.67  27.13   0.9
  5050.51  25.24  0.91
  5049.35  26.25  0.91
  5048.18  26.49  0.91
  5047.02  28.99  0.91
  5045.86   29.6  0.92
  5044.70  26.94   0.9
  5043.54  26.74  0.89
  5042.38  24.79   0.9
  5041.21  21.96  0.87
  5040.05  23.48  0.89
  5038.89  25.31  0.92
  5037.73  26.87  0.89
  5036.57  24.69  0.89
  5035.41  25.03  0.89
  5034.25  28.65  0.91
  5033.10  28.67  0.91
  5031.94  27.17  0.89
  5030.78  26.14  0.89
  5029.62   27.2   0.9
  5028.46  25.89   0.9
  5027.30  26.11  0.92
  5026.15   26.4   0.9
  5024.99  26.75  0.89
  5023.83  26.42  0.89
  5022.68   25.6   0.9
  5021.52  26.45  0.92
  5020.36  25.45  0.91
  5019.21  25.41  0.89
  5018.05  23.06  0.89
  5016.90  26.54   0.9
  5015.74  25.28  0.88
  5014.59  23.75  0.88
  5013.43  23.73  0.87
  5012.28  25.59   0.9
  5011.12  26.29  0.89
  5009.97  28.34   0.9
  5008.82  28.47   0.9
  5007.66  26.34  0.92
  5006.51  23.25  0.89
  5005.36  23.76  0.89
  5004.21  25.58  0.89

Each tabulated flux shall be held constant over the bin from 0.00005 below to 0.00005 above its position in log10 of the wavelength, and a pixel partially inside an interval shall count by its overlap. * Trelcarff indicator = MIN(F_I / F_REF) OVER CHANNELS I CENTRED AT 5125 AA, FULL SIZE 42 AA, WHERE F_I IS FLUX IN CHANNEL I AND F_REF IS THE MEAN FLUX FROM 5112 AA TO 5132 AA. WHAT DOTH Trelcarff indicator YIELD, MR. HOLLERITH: 0.878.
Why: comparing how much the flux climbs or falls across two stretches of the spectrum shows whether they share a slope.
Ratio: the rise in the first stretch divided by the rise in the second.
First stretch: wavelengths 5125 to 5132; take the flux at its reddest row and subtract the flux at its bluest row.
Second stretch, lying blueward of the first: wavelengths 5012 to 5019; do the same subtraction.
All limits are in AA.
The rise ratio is -1.2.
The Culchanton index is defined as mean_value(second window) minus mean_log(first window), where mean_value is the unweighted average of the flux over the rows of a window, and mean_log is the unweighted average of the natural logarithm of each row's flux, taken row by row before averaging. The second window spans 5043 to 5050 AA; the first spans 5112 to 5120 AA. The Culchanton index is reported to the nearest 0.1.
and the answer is 24.2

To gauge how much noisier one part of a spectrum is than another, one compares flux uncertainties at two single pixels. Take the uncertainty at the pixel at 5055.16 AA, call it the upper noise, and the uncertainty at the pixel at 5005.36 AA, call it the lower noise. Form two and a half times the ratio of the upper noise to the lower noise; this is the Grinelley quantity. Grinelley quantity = 2.58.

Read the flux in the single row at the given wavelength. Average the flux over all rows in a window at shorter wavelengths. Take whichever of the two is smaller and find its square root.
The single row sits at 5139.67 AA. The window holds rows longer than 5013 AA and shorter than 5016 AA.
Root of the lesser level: 4.92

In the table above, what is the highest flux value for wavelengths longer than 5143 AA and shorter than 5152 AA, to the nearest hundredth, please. 27.58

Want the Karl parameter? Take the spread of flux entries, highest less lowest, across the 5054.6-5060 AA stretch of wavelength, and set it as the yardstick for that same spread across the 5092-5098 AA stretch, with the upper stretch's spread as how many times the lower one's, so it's 1.18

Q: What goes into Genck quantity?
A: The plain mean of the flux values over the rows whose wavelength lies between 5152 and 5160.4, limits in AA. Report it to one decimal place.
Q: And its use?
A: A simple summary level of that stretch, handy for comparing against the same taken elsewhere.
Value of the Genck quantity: 26.7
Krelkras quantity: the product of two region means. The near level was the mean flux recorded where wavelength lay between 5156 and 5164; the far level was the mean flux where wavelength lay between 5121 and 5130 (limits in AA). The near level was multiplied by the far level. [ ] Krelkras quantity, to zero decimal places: 697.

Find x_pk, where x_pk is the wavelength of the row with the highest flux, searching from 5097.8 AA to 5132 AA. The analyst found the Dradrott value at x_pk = 5118.41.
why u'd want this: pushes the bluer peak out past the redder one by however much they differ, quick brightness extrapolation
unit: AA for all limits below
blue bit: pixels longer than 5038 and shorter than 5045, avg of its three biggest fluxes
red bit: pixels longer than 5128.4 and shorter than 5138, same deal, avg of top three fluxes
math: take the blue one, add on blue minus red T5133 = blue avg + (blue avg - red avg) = 25.0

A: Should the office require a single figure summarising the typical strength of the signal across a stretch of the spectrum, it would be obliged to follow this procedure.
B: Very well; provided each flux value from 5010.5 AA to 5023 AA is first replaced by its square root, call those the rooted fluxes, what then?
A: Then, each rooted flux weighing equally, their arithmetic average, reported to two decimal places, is 5.02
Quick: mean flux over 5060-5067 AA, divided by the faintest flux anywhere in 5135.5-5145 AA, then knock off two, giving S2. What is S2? -0.82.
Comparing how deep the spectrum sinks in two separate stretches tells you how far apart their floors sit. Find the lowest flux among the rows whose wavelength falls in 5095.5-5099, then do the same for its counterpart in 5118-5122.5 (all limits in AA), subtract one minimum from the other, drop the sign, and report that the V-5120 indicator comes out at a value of 3.27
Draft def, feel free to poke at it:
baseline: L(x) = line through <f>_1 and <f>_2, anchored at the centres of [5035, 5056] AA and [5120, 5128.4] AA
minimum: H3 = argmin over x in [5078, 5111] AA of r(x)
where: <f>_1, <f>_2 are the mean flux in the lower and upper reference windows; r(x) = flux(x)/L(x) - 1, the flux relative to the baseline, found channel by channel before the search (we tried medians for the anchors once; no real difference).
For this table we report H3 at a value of 5079.67 AA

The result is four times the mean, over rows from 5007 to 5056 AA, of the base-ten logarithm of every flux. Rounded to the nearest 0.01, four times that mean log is 5.68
